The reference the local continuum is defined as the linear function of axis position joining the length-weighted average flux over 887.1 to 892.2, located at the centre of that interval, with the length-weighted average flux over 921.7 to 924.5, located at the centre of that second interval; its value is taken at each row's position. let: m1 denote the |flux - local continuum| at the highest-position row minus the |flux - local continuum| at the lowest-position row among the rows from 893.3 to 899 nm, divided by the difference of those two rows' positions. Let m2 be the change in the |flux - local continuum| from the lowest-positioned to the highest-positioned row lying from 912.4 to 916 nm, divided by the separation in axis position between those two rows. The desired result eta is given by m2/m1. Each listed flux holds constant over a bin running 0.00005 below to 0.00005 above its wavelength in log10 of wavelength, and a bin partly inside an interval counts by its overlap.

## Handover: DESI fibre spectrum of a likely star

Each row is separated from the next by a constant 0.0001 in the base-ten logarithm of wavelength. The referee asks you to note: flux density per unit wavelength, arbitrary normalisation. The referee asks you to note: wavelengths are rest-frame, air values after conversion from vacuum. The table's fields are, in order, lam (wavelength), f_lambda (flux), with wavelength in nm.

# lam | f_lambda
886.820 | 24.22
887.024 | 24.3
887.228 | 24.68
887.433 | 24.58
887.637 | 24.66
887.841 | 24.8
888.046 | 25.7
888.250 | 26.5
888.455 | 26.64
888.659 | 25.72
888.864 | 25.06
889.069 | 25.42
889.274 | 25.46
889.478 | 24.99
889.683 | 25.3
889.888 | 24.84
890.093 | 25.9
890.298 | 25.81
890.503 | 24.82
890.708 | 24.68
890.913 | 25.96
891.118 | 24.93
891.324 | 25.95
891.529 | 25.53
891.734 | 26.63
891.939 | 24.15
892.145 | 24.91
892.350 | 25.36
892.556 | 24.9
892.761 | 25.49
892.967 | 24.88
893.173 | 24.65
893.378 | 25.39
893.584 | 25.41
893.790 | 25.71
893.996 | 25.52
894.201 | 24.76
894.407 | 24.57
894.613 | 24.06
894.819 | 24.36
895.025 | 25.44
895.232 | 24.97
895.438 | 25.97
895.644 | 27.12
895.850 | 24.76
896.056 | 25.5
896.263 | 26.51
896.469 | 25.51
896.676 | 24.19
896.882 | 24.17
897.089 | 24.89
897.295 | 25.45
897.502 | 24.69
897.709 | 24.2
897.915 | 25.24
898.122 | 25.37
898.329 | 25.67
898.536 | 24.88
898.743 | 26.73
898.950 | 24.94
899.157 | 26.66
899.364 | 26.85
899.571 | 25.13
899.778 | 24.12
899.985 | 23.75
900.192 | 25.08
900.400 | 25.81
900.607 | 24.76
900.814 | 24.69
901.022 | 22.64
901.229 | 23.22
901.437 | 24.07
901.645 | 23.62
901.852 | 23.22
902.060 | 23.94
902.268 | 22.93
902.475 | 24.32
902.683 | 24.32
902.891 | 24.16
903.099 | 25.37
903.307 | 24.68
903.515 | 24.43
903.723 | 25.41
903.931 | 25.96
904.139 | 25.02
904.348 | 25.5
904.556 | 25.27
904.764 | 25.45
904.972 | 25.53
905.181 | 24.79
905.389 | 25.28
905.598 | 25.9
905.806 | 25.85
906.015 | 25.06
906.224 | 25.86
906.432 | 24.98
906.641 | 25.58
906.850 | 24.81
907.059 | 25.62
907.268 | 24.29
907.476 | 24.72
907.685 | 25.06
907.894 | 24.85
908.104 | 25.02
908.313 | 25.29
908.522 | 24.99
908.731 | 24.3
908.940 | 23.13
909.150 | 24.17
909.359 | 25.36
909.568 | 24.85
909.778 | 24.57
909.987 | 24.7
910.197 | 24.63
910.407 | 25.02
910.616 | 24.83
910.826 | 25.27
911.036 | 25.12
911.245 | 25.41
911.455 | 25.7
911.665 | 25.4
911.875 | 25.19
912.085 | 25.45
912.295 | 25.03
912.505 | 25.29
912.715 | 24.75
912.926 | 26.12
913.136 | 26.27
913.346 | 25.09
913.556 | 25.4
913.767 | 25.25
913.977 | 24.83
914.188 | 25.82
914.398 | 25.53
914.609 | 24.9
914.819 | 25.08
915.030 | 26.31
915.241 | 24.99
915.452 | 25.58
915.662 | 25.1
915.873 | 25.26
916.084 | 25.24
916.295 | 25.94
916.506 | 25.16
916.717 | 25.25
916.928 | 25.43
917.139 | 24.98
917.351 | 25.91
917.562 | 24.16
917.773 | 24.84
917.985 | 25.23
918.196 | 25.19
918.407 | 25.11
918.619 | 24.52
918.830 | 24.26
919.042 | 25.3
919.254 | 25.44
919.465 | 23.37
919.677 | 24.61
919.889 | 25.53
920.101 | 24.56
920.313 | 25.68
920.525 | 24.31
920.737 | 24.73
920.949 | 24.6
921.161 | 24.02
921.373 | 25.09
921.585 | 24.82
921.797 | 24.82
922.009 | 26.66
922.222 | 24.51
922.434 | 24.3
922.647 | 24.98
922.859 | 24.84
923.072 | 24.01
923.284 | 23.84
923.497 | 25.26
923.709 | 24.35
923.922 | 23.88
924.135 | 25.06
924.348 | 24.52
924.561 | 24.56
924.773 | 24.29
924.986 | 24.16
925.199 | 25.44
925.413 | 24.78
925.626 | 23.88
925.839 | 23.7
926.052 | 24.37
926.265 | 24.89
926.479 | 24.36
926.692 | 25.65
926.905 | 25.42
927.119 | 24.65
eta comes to 0.6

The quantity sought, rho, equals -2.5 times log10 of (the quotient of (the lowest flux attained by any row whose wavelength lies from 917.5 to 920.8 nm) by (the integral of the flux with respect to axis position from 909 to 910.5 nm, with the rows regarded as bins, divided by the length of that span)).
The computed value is 0.060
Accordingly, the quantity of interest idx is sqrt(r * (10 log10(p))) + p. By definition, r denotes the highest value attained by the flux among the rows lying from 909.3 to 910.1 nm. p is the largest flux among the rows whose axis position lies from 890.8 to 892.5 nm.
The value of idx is 45.6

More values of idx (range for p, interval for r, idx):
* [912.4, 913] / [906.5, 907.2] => 45.2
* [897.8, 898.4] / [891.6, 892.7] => 45.0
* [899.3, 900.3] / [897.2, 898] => 45.9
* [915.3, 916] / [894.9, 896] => 45.1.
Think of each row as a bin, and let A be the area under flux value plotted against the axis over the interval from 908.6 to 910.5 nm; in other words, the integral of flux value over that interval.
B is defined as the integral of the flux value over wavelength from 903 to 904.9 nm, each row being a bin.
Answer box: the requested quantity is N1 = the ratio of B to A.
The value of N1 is 1.03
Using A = 46.6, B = 48.0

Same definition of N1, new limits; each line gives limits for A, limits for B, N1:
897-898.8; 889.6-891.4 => 1.01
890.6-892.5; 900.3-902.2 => 0.95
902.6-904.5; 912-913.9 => 1.02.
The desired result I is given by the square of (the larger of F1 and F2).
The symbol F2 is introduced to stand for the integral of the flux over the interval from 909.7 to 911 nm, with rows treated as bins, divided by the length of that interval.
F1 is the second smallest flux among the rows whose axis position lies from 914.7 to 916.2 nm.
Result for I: 629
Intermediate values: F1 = 25.08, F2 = 24.9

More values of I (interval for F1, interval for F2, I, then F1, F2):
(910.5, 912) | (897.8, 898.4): 645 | 25.12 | 25.4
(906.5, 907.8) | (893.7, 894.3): 643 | 24.72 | 25.4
